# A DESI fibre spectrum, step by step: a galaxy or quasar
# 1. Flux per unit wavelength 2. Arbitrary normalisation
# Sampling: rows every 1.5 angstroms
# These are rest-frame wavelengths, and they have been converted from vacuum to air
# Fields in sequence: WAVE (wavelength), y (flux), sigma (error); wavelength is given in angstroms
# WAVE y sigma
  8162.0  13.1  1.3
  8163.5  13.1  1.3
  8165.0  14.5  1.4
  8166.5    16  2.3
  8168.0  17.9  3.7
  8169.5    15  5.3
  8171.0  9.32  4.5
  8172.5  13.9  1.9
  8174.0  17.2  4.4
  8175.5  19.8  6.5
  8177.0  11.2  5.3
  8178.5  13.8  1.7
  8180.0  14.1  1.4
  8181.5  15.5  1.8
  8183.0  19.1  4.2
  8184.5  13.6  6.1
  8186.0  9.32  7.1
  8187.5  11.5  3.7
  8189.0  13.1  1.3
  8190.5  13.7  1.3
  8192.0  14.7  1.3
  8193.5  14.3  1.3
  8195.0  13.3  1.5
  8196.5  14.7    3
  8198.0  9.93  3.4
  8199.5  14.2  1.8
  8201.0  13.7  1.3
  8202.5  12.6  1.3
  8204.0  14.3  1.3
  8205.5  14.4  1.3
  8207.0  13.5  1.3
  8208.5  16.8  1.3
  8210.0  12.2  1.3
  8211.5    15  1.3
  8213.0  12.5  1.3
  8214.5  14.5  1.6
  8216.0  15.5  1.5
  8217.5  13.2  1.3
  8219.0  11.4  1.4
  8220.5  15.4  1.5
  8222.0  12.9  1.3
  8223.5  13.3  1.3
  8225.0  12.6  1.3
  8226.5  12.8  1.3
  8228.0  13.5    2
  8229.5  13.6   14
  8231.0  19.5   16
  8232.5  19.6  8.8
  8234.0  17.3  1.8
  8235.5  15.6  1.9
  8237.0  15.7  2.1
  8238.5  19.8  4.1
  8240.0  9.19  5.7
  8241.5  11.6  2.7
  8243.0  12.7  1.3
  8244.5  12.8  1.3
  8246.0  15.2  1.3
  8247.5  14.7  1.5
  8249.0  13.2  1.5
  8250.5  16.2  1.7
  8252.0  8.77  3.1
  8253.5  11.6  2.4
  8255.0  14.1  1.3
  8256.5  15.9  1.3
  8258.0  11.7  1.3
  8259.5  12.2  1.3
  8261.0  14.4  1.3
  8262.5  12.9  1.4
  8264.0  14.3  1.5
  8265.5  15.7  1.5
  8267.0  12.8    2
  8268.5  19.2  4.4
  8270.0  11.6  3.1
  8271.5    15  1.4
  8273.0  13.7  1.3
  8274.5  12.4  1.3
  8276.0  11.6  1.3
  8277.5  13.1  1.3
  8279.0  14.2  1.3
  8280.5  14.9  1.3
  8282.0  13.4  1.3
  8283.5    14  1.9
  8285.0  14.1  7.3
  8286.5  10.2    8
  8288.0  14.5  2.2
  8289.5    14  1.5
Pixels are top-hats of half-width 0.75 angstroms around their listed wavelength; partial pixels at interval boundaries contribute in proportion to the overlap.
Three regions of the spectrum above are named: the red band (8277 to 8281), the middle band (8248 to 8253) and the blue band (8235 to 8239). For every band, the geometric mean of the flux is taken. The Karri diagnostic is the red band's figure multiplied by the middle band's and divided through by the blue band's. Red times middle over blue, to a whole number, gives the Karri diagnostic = 10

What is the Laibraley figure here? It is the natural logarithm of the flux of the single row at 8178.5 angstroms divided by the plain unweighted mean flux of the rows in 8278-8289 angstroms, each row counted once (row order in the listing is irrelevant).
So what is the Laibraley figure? 0.01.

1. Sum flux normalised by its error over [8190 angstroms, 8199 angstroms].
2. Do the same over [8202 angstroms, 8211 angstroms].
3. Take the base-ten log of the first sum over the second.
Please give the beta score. -0.11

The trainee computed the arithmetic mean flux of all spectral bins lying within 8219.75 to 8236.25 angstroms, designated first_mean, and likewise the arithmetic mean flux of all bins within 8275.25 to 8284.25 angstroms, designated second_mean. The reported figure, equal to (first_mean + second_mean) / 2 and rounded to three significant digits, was 14.3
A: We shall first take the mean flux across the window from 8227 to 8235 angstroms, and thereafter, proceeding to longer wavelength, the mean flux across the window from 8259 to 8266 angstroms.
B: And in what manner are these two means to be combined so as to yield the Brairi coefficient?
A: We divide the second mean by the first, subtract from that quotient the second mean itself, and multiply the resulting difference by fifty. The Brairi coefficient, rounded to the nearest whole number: -653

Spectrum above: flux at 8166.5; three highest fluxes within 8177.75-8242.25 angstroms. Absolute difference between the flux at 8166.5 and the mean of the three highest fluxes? 3.6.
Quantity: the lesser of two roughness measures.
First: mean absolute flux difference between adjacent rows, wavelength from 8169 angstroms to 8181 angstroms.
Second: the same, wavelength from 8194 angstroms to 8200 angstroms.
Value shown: 3.5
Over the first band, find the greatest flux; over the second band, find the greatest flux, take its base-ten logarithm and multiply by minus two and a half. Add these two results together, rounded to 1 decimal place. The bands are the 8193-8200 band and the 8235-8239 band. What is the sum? 11.5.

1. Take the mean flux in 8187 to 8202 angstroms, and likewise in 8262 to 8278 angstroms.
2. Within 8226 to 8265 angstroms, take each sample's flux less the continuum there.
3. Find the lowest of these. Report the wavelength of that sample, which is 8252.0 angstroms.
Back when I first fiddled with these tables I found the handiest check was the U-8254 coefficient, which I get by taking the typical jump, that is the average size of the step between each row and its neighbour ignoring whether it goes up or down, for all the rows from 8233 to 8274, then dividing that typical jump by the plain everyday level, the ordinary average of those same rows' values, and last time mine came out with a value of 0.21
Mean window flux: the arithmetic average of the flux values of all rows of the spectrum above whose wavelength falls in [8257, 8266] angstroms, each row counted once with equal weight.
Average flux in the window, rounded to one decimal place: 13.5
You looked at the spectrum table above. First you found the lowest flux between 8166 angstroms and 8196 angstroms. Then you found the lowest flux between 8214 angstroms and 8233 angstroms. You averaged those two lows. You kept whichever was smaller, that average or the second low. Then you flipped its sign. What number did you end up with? -10.4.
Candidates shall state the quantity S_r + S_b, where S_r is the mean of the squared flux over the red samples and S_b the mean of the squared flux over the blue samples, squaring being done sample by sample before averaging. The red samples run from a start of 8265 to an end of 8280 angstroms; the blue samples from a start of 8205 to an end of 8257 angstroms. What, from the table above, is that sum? 406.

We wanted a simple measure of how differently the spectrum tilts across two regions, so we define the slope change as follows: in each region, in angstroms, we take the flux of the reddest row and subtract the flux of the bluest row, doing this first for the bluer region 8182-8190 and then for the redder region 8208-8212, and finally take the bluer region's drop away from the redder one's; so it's 4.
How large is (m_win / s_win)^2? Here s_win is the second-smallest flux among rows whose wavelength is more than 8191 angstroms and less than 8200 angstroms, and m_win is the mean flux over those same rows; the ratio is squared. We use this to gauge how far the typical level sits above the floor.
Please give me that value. 1.03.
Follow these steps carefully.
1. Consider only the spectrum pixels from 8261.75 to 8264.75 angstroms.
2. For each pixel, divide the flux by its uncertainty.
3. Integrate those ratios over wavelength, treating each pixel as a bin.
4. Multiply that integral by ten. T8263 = 281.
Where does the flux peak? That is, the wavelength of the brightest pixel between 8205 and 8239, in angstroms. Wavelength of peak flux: 8238.5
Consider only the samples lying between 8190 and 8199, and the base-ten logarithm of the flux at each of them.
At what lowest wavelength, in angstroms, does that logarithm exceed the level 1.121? 8190.5 angstroms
